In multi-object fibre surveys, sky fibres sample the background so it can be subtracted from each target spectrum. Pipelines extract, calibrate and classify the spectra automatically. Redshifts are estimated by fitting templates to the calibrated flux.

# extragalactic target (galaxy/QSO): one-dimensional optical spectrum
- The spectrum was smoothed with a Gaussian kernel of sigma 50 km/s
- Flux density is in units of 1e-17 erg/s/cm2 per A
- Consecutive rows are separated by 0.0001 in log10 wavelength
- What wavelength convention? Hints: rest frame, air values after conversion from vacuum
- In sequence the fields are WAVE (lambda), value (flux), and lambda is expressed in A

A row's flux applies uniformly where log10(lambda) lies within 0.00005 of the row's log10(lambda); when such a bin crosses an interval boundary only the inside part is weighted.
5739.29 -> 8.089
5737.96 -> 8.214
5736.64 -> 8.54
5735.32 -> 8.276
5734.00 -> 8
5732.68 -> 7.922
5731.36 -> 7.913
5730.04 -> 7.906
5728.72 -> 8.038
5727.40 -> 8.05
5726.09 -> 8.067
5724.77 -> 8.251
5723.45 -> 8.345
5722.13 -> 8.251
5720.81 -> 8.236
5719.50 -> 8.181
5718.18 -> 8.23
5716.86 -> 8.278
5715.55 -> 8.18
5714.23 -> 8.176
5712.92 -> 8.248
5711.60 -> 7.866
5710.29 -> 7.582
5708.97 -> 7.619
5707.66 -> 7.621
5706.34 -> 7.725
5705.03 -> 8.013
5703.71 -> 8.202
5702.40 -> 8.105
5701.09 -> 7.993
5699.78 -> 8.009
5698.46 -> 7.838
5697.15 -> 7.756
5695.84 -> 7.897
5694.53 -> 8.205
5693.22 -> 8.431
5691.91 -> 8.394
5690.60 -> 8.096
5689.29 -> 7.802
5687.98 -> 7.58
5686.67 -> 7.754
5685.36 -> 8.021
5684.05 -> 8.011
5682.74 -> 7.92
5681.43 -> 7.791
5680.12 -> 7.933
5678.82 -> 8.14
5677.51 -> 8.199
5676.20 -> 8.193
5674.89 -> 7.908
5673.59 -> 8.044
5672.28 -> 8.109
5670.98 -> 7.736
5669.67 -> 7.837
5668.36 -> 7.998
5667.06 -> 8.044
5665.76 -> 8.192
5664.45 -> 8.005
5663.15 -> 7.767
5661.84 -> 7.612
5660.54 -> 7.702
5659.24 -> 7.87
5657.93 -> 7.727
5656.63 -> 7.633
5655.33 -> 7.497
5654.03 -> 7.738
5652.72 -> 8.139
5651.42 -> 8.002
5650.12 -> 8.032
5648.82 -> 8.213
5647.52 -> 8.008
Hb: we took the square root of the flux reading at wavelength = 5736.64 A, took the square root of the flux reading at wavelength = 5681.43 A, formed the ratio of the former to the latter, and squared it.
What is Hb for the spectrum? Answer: 1.10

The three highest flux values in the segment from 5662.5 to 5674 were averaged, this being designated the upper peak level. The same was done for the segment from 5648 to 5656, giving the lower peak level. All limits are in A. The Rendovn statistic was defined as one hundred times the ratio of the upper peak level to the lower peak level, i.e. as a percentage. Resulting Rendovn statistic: 100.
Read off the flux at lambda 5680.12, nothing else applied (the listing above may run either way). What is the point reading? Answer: 7.933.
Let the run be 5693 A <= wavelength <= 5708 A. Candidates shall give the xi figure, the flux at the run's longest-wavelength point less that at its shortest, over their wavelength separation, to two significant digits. -0.056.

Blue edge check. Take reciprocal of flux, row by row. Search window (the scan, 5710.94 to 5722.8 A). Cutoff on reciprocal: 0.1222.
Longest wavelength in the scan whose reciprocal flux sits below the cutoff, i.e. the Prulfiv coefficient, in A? 5722.13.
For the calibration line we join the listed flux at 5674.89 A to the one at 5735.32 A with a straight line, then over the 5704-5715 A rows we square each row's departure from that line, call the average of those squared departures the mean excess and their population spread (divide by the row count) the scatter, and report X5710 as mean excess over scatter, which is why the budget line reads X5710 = 1.1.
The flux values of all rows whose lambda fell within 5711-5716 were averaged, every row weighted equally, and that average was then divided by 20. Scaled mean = 0.406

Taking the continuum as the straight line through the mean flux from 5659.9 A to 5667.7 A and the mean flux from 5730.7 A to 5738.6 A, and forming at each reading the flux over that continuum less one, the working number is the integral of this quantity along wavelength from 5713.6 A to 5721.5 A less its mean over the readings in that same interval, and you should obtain 0.11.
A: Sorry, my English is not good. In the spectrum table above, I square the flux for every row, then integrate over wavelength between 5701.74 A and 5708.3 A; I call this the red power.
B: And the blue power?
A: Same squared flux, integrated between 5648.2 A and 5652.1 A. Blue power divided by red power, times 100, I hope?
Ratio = 62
